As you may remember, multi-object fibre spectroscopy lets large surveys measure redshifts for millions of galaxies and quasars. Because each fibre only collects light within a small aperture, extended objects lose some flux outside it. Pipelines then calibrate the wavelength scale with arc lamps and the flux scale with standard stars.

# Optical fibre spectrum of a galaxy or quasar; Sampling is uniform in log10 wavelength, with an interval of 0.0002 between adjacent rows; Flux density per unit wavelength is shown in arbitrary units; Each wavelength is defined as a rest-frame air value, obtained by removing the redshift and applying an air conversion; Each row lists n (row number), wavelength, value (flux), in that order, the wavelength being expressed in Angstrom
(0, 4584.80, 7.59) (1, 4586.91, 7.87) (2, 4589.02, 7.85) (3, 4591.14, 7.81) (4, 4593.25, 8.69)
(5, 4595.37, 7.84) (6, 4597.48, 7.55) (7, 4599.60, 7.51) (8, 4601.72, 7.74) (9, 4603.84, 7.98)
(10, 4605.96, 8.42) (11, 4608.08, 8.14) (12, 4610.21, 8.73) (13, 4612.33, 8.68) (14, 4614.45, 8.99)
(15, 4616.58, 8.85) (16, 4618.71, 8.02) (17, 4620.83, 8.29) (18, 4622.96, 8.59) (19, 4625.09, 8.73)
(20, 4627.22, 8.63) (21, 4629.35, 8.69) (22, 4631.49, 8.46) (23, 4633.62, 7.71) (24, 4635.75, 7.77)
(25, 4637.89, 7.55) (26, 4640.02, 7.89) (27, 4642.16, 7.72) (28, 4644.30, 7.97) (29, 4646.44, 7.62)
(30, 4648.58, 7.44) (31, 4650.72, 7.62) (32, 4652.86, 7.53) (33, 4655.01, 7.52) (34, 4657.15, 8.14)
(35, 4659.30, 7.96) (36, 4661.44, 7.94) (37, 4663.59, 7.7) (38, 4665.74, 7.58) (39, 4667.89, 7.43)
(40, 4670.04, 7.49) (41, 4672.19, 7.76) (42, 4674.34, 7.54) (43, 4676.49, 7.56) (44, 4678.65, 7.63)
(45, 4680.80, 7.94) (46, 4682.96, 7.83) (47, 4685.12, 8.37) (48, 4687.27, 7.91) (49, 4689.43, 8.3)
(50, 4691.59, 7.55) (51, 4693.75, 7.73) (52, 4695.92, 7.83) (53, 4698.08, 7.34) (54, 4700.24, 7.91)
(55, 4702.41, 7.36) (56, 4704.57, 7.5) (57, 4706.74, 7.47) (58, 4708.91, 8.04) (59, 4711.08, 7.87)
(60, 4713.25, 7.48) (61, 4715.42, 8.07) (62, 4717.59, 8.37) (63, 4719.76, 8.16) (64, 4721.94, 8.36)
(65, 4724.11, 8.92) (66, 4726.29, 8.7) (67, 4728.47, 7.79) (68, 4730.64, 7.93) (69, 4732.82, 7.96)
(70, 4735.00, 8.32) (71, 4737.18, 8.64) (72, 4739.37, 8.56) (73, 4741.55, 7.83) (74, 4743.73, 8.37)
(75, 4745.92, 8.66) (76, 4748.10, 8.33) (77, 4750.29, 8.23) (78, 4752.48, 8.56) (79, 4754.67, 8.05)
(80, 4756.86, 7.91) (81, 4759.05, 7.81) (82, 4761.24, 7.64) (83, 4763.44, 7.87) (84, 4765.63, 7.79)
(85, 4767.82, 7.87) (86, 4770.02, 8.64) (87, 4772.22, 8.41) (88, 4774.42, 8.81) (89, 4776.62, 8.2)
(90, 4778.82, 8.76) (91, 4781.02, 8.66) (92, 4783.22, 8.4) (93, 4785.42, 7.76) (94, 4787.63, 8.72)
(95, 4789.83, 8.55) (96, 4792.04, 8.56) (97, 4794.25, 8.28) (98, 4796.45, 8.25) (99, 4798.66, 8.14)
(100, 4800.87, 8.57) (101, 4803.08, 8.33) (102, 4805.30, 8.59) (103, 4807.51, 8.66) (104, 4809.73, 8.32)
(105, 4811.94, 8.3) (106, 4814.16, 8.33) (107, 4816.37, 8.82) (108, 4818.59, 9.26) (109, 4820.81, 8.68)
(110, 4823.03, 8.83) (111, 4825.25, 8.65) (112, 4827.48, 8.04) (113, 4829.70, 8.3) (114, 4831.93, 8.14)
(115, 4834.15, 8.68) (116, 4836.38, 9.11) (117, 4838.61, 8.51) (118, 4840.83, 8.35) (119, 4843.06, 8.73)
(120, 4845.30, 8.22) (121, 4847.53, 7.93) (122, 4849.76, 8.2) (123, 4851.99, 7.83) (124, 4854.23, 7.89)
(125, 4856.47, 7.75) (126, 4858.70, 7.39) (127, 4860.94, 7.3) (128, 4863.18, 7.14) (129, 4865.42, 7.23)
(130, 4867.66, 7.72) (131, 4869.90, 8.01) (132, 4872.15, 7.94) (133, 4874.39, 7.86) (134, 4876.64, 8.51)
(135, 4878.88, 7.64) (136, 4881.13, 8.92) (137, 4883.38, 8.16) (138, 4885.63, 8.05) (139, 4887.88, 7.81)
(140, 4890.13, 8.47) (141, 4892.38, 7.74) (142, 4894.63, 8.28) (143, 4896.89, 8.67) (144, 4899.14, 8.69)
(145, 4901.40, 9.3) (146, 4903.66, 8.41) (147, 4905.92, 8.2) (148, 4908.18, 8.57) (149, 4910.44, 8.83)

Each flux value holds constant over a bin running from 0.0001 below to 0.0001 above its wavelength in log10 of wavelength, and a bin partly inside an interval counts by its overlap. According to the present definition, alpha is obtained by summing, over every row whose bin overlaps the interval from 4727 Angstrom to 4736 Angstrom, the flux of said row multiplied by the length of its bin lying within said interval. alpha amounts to 72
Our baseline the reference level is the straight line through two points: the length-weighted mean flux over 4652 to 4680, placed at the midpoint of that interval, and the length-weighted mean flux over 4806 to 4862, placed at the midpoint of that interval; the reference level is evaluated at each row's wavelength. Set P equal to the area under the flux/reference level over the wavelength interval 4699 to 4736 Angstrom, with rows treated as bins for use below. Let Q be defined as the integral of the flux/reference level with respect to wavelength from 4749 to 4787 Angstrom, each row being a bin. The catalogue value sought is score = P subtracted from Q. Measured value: 1.0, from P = 37.6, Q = 38.6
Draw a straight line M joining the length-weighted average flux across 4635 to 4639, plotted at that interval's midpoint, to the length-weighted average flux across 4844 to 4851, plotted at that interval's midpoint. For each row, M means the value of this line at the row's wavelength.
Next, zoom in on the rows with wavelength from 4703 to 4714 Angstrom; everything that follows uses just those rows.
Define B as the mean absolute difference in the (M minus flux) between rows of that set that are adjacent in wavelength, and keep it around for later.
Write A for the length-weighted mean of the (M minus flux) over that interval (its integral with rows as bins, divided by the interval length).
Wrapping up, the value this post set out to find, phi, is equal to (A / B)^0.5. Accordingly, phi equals 0.72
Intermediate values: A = 0.15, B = 0.29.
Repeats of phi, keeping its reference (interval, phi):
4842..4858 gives 0.52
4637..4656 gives 0.36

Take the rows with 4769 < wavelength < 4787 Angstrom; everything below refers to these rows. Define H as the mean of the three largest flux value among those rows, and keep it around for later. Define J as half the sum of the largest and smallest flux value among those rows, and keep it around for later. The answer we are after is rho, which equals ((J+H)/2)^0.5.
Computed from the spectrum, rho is 2.92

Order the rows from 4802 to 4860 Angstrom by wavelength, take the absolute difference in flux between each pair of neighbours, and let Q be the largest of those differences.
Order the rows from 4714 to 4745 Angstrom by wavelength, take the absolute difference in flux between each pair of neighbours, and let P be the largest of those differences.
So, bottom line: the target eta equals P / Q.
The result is 1.5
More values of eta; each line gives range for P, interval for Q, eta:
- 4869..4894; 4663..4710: 1.7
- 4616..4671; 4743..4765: 1.6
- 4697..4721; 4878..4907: 0.5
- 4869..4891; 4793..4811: 3.0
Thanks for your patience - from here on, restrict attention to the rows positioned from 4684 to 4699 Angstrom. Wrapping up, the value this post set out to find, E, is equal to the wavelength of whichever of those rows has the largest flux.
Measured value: 4685.12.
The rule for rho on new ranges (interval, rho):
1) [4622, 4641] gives 2.90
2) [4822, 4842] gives 2.95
